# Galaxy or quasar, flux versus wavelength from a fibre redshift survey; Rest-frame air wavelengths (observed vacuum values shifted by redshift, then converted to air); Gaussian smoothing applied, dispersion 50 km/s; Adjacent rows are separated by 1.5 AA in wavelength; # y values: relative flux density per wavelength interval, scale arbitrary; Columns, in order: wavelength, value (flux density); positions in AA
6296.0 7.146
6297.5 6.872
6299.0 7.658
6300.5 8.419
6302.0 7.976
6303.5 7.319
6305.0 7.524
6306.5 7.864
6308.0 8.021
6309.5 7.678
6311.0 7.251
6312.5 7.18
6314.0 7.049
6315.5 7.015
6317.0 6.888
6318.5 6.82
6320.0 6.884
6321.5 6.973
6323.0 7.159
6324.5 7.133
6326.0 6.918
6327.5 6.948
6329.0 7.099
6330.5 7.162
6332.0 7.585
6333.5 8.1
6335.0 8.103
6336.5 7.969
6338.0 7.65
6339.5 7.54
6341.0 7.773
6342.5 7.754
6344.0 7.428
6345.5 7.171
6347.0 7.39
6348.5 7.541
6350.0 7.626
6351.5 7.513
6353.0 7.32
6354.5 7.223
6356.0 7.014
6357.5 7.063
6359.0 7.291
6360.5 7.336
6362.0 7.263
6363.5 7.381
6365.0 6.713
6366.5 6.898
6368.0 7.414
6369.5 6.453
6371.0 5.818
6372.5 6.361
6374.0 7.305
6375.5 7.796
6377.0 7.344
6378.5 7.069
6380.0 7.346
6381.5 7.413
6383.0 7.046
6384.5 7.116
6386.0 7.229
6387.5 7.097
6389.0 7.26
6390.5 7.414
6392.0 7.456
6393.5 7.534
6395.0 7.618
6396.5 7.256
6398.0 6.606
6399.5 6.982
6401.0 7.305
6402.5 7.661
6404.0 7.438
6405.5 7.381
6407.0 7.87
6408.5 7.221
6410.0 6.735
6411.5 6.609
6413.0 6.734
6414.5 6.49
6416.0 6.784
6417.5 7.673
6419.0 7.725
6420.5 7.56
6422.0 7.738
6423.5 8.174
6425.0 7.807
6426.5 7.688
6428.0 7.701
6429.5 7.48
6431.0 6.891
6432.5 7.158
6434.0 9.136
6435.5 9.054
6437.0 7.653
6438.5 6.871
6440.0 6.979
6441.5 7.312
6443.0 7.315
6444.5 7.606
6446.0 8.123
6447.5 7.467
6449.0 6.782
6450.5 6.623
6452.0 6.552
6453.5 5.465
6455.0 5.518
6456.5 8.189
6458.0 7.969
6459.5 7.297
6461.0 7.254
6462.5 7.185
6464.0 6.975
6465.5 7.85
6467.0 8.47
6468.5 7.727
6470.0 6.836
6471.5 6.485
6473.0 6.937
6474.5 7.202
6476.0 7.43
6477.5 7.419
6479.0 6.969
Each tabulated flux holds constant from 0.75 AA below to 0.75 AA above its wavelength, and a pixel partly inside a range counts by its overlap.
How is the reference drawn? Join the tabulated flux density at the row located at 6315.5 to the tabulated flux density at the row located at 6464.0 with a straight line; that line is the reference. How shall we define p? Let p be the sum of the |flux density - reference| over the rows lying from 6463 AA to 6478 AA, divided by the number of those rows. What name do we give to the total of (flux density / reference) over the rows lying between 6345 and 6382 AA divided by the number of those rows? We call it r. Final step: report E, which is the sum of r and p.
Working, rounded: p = 0.49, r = 1.02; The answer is 1.52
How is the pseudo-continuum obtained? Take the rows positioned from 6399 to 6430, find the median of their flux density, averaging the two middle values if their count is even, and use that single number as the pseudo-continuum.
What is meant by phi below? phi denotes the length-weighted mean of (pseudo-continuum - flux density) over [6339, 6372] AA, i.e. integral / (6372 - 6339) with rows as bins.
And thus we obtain 0.265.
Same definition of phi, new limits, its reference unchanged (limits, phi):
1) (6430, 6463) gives 0.187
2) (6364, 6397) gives 0.345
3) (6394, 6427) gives 0.160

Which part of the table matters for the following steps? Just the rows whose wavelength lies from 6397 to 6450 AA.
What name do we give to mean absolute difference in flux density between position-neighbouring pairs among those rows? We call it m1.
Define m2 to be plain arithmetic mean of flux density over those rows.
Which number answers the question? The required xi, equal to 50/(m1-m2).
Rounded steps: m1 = 0.41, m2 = 7.42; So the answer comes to -7.131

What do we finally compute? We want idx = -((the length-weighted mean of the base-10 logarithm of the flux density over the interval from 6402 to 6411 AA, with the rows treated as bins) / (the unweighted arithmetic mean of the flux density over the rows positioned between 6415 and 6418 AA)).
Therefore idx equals -0.120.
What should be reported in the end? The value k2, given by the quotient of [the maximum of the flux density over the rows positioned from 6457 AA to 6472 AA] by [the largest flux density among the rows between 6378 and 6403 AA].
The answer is 1.11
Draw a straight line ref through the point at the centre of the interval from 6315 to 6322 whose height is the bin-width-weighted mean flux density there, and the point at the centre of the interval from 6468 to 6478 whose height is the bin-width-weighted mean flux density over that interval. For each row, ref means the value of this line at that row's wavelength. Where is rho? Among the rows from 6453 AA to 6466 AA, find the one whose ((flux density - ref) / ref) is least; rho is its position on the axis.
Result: 6453.5 AA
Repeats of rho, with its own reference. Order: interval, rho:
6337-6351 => 6345.5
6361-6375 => 6371.0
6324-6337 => 6326.0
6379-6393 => 6383.0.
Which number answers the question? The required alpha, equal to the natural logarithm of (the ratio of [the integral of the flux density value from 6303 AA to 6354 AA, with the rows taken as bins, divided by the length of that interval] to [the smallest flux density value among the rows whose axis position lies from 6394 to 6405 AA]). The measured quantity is 0.11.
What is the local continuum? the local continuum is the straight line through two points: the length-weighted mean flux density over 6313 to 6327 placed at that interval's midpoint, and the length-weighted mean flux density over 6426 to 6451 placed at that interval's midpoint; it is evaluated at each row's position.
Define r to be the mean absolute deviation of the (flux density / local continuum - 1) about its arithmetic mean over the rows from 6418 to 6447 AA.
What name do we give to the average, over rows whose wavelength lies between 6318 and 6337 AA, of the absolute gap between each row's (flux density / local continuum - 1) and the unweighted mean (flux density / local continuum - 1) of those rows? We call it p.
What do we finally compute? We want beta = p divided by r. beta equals 0.92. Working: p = 0.0534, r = 0.058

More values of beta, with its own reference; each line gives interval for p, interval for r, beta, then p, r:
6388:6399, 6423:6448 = 0.49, 0.0316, 0.065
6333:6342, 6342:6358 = 1.05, 0.0302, 0.029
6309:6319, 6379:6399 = 1.24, 0.0318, 0.026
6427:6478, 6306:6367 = 1.71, 0.0748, 0.044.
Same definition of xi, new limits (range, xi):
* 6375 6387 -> -7.079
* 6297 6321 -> -7.049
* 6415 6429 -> -6.782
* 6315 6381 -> -7.157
